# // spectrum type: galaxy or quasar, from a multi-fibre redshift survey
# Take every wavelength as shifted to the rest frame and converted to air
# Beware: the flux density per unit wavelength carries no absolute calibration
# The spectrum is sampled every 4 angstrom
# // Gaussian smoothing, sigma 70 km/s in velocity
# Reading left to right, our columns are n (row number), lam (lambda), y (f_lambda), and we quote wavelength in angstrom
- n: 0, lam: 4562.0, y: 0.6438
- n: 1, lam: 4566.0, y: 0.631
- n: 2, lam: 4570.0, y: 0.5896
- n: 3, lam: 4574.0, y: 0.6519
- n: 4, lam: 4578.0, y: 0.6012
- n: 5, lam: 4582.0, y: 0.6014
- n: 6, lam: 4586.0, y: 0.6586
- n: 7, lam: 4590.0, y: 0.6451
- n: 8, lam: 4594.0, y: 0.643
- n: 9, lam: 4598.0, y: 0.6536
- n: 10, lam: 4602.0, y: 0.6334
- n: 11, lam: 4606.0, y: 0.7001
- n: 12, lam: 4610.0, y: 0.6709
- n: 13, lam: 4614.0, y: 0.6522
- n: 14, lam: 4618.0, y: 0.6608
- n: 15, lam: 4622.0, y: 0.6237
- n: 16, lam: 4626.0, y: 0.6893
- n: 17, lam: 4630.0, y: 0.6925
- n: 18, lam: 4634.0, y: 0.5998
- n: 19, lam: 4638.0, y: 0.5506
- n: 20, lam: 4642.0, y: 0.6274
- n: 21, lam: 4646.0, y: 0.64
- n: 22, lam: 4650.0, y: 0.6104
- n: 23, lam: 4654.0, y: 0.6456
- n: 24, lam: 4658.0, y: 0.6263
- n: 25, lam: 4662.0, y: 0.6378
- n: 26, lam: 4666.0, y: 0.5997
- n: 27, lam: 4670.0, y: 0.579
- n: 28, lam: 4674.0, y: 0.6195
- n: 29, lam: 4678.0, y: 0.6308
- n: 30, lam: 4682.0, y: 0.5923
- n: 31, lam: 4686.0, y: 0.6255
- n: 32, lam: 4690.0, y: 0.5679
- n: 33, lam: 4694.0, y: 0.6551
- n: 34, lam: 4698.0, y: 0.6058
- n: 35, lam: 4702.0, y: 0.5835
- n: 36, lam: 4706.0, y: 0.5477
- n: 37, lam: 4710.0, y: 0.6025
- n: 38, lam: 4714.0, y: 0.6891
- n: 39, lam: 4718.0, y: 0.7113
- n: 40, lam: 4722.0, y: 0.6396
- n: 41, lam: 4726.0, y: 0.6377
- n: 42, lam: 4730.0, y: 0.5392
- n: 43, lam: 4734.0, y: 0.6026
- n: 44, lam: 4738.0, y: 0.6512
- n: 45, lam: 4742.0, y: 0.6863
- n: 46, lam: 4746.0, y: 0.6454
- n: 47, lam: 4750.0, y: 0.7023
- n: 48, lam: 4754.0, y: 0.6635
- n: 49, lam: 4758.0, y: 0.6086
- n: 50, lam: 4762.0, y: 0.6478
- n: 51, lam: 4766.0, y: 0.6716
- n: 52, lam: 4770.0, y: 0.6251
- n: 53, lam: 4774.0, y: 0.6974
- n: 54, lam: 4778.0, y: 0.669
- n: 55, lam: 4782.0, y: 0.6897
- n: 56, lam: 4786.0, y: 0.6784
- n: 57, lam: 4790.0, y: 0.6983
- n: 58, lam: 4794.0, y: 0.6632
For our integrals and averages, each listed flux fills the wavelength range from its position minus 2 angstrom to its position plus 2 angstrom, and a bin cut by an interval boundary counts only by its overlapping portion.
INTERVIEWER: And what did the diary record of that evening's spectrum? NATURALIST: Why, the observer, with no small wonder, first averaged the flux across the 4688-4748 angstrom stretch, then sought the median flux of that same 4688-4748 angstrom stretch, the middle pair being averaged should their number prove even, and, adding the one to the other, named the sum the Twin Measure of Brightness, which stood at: 1.26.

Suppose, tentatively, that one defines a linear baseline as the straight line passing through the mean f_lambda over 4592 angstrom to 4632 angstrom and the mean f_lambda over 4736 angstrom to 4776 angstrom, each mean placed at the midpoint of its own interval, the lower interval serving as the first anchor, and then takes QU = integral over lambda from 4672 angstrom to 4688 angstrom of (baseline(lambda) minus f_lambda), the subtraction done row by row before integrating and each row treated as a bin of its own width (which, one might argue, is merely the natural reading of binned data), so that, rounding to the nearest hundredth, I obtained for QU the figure 0.70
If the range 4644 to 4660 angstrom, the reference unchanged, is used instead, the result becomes 0.49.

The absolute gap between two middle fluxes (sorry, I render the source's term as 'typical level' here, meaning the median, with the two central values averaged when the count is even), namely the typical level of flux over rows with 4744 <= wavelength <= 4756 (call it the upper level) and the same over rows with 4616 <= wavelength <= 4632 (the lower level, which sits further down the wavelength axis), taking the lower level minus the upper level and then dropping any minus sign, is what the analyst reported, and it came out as 0.012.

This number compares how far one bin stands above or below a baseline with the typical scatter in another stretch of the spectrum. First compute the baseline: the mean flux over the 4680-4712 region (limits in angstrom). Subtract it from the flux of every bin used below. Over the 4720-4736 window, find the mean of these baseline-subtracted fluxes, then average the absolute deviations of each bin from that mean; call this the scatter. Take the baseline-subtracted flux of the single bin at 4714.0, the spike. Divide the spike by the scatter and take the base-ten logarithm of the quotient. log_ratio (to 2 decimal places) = 0.43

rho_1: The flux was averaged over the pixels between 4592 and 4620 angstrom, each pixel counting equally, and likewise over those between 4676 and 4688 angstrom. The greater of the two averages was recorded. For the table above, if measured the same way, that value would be 0.659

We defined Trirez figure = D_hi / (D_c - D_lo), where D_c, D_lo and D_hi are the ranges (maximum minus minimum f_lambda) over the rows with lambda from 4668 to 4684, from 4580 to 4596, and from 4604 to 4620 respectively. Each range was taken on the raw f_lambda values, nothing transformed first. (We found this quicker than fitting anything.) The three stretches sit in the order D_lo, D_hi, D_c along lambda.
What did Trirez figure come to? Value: -9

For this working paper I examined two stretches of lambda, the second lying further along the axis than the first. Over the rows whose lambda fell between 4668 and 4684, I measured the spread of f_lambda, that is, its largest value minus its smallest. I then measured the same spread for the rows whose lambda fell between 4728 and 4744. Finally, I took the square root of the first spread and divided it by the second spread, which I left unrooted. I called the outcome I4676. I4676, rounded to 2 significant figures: 1.5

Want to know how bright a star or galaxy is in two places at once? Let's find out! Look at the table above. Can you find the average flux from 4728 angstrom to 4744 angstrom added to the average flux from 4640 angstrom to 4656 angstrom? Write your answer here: 1.25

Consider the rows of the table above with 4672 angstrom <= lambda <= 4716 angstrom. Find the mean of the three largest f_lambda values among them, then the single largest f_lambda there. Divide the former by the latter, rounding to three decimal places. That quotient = 0.955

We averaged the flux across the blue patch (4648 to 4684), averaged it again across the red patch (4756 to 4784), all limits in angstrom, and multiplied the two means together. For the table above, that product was 0.405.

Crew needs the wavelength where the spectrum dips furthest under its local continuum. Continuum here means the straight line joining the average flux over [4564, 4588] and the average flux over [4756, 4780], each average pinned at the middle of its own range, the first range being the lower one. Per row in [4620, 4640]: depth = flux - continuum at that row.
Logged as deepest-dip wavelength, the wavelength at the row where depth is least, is 4638.0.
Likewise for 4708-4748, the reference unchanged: 4730.0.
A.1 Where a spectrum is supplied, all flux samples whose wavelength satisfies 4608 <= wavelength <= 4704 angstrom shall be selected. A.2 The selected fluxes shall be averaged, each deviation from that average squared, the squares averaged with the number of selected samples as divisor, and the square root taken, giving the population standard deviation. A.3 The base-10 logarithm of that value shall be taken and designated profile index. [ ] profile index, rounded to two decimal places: -1.45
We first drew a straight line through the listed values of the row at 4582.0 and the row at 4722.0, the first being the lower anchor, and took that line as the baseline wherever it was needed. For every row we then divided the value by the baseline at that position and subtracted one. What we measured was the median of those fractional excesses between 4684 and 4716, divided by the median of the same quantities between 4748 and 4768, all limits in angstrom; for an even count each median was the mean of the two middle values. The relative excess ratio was -2.1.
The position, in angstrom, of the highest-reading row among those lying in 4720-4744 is 4742.0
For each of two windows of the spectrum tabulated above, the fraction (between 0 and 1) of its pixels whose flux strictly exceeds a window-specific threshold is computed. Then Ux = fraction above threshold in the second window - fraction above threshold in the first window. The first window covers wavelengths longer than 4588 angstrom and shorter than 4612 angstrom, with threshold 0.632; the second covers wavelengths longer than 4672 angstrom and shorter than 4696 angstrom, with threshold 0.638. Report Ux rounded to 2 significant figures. -0.83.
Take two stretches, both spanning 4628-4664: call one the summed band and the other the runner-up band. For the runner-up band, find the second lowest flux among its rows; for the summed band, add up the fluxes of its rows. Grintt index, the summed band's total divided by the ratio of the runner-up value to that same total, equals 52.9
